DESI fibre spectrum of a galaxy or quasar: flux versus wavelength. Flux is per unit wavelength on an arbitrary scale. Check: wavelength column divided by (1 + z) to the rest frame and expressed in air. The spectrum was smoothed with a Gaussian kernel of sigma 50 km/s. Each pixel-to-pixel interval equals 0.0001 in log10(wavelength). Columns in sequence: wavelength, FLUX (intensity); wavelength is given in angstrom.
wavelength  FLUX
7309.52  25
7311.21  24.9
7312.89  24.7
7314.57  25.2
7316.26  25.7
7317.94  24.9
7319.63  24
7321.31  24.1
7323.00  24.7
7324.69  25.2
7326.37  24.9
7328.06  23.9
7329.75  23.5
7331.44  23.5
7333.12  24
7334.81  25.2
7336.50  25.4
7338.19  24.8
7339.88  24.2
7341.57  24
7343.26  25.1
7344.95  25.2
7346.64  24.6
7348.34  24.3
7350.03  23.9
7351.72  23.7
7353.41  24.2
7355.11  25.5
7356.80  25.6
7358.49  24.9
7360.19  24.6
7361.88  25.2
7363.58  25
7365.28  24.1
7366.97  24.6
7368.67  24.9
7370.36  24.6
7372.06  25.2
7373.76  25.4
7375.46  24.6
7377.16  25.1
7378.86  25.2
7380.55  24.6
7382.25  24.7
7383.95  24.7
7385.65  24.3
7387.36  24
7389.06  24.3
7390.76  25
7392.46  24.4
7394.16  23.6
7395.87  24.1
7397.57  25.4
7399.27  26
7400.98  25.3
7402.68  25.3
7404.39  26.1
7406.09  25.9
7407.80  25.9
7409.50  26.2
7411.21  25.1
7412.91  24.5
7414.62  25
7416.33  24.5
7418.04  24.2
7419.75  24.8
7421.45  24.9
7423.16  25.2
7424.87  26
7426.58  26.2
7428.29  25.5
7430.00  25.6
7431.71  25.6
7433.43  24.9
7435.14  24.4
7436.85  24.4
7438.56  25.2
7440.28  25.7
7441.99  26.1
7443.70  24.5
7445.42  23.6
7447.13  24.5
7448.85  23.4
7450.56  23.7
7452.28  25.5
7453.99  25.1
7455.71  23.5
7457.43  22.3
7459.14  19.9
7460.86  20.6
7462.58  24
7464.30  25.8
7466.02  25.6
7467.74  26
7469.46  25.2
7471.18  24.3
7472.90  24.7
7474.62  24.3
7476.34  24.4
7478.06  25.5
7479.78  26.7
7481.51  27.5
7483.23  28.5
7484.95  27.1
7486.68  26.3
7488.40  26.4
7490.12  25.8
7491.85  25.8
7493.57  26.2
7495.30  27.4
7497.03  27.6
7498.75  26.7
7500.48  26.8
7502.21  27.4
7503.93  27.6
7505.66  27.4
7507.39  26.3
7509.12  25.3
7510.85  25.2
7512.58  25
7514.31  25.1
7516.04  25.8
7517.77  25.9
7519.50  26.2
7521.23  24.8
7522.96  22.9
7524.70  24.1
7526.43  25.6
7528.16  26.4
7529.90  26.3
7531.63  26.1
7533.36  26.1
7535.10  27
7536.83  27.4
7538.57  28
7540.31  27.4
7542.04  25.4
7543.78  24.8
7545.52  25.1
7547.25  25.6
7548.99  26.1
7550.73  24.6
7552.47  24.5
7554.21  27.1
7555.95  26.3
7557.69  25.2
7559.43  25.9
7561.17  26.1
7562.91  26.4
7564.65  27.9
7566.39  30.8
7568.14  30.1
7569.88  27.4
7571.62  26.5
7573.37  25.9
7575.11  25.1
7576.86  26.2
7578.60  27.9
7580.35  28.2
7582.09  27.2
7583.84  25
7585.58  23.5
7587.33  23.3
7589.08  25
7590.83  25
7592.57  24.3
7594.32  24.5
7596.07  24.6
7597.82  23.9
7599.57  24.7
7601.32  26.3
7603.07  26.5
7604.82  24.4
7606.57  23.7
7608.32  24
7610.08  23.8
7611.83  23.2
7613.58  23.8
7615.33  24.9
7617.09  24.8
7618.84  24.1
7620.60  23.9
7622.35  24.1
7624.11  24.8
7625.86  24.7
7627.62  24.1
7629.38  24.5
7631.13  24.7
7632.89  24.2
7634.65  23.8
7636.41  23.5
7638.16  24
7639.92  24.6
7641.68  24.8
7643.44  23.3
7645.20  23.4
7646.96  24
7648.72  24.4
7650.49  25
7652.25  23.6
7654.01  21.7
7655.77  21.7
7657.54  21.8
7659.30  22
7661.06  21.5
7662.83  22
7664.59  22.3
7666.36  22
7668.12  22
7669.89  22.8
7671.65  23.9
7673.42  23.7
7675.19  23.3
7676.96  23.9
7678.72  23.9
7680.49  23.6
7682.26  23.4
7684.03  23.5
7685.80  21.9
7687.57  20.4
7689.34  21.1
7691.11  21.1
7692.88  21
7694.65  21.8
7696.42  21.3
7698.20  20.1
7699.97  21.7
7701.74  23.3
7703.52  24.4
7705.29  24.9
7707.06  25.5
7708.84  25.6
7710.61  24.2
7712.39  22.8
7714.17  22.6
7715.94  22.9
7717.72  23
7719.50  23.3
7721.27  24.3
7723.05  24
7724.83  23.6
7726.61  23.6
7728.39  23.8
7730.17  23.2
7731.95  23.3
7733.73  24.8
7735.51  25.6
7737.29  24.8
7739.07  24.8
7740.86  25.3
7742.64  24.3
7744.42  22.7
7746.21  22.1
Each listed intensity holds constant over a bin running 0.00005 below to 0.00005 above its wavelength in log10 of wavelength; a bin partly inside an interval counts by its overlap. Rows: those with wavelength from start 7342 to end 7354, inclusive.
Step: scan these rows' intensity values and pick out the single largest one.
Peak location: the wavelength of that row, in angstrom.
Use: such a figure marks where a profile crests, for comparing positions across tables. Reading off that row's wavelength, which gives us 7344.95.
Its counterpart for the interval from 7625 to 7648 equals 7641.68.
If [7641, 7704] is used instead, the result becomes 7650.49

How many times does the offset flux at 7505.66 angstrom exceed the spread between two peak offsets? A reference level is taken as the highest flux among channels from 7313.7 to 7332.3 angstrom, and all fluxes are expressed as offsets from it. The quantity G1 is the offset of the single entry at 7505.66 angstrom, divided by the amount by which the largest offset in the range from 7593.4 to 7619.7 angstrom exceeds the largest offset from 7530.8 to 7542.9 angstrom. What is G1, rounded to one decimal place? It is -1.1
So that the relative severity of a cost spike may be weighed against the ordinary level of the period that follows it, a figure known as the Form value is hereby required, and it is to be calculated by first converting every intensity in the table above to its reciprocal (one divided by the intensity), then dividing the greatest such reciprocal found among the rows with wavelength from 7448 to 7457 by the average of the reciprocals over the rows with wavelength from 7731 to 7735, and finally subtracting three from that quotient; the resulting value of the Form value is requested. -1.97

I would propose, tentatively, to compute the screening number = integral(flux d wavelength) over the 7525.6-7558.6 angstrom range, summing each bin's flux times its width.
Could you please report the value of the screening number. 860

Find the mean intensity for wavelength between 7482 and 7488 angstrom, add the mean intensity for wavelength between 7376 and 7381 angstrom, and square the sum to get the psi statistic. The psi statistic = 2732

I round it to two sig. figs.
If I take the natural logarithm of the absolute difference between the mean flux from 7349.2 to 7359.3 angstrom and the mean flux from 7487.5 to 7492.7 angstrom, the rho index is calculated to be 0.31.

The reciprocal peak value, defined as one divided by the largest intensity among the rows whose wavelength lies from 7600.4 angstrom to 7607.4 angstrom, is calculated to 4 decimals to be 0.0377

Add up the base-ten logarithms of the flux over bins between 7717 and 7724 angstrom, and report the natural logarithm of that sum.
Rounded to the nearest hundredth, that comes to 1.70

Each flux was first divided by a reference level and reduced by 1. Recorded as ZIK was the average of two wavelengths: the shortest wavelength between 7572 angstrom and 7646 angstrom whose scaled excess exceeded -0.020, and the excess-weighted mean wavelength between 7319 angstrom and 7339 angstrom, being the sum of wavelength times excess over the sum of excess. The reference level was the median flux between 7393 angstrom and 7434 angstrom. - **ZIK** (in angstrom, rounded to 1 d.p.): 7450.6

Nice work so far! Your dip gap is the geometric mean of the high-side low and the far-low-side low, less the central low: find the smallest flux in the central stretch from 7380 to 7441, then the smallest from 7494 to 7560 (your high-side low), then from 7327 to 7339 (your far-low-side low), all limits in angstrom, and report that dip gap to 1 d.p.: -0.4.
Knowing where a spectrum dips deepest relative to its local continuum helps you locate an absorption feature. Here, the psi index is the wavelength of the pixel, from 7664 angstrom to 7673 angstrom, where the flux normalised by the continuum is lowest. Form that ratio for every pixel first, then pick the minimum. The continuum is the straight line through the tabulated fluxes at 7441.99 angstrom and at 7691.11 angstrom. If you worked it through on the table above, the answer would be 7666.36 angstrom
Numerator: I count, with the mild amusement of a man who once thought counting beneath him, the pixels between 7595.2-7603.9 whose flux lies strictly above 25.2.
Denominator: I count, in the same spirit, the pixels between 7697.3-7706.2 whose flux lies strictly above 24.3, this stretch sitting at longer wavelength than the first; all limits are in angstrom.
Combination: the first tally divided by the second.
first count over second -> 1.0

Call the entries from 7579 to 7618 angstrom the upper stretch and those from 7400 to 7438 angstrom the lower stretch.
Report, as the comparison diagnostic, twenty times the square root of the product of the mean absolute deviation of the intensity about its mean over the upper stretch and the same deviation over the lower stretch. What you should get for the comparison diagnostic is 14.0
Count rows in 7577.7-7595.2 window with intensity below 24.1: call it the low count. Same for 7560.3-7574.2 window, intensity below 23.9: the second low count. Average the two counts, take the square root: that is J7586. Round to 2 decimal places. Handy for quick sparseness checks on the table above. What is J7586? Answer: 1.00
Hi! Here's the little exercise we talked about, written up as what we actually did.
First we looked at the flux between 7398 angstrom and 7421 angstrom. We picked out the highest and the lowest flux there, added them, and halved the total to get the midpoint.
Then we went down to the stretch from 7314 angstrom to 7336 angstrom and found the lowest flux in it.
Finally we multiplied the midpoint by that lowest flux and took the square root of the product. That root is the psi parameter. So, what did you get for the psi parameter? 24.3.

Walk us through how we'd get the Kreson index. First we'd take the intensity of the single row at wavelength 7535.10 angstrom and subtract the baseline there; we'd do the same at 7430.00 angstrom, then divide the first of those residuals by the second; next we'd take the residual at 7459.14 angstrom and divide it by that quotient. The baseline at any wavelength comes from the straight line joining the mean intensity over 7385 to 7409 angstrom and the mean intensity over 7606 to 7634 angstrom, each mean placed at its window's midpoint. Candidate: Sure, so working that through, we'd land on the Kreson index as -1.4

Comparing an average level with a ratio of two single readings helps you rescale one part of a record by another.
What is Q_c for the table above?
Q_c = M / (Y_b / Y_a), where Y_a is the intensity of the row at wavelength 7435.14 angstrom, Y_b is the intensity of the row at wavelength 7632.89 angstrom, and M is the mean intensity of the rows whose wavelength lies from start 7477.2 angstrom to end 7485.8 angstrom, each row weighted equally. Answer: 27.3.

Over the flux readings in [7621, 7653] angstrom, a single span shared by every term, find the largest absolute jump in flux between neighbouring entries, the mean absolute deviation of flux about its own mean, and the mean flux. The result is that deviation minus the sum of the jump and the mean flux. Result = -25.3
